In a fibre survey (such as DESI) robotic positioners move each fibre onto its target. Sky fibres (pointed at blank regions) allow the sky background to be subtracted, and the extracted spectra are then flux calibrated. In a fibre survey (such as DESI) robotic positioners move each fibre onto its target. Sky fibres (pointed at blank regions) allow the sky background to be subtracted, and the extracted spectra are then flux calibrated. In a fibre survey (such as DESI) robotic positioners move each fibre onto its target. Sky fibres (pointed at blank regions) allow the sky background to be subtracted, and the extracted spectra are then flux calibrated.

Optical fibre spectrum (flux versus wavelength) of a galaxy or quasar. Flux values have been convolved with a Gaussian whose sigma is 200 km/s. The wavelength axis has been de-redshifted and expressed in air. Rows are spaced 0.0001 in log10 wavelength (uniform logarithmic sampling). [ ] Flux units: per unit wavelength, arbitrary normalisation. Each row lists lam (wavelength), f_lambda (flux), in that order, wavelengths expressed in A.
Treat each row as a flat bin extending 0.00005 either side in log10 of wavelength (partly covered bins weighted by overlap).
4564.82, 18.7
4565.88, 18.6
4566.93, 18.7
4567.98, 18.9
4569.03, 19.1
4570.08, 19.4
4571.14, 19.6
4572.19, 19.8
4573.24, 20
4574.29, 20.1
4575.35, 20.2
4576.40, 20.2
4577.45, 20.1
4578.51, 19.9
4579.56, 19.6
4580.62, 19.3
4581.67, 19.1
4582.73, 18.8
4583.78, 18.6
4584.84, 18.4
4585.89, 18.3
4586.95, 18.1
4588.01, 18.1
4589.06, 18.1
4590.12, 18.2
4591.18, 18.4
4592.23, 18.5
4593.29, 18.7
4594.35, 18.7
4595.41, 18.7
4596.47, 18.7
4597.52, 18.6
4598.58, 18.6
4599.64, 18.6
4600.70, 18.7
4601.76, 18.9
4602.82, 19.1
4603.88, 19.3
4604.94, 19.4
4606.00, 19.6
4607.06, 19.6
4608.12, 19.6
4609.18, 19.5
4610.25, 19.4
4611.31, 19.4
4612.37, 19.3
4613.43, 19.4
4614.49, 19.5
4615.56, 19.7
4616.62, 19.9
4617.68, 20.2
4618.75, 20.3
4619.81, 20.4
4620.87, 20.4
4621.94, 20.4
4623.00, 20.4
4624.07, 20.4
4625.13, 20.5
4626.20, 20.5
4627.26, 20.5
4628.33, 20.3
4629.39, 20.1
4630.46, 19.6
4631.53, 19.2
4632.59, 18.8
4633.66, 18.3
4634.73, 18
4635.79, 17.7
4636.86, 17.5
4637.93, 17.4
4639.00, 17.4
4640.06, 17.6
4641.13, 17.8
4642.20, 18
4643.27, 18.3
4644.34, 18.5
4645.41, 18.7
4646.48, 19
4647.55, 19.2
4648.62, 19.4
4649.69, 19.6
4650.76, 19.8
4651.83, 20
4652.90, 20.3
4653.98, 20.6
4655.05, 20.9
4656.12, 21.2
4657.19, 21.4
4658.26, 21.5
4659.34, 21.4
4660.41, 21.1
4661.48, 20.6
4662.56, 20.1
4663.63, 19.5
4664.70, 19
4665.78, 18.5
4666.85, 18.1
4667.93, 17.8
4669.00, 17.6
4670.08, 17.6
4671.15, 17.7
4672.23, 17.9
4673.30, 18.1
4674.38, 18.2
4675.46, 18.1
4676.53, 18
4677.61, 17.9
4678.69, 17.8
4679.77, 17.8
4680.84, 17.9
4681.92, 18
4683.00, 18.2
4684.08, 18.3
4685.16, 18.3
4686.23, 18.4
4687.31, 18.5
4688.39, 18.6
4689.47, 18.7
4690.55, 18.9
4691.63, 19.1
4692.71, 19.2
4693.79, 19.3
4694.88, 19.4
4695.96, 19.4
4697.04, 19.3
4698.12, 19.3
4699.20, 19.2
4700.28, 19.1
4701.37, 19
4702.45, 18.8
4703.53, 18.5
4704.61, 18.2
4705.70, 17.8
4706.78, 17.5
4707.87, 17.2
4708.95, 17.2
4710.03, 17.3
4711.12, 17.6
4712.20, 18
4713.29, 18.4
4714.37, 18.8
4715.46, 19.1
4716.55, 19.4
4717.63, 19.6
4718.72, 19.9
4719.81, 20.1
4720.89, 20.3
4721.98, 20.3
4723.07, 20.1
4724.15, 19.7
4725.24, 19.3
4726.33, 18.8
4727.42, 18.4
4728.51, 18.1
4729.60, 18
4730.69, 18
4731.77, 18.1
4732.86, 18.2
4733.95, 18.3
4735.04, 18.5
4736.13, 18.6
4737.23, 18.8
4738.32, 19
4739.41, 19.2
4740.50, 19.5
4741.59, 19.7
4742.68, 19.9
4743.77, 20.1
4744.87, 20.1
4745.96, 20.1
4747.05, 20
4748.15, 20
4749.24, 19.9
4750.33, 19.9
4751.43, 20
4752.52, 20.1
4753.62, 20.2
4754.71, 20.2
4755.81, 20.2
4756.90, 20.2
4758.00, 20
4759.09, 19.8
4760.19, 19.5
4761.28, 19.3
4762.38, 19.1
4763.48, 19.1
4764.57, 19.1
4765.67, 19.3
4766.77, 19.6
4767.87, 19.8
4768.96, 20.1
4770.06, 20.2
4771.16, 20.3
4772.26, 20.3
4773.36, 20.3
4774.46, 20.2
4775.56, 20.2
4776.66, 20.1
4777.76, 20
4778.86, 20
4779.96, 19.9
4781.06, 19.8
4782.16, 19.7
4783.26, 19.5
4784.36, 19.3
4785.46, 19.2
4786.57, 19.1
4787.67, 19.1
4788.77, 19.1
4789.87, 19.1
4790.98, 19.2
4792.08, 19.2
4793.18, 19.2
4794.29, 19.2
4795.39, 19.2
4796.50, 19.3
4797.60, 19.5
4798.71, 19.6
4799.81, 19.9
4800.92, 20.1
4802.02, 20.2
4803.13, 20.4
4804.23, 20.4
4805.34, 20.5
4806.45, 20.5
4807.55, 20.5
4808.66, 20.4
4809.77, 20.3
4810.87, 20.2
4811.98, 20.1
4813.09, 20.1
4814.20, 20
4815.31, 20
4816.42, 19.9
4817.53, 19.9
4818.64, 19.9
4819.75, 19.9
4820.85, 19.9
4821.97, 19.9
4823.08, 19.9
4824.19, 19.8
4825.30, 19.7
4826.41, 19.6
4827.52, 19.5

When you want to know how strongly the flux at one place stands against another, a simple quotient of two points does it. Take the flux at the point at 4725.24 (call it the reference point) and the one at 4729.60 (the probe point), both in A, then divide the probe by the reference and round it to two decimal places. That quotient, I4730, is 0.93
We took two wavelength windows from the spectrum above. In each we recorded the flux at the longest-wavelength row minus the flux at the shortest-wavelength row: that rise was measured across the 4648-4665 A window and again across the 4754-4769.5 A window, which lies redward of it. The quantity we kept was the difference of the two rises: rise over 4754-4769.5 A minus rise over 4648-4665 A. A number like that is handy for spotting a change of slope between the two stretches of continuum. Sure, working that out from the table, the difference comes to 0.3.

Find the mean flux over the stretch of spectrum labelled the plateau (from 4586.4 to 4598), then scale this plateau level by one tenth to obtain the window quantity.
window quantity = 1.844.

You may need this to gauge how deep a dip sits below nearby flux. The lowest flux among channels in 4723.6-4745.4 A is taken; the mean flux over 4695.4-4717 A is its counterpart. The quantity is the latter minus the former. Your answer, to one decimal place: 0.5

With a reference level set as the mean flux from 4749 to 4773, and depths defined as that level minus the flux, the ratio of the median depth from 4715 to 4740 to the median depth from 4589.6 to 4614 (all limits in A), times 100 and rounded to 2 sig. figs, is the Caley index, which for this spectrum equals 89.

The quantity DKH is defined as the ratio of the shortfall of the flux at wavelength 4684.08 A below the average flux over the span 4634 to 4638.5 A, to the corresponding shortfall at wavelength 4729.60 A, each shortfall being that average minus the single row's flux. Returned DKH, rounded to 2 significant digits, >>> 1.9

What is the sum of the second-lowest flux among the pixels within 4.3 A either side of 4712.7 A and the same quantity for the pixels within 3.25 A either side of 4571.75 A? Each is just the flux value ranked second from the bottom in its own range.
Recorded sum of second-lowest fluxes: 36.7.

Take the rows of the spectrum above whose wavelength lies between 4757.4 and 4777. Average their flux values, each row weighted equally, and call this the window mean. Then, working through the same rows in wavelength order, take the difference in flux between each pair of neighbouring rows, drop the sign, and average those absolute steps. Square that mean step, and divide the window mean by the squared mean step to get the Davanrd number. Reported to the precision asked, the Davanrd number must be 1081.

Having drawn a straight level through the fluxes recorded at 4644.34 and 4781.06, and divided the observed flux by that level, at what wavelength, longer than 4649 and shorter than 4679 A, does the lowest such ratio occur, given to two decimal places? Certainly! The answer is 4670.08 A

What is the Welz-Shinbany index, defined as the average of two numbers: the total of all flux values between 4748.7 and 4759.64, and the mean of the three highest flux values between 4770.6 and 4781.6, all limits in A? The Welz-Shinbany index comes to 110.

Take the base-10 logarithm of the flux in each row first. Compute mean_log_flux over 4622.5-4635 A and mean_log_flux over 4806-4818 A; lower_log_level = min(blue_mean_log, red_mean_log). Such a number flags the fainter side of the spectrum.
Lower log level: 1.29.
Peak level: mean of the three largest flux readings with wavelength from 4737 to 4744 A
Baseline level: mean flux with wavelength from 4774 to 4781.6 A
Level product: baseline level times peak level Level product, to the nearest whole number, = 399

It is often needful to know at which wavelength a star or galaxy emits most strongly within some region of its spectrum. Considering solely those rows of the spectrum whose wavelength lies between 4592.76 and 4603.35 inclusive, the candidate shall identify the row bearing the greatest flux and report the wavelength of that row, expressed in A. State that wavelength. 4602.82 A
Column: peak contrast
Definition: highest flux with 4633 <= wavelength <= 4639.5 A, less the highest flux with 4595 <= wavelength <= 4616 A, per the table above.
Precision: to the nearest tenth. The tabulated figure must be -1.4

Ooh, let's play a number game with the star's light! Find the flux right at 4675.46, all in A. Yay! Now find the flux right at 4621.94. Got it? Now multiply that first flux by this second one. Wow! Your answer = 369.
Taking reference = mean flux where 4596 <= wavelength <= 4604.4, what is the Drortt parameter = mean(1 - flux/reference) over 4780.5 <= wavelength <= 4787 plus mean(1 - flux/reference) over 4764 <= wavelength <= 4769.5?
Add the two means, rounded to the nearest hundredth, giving -0.07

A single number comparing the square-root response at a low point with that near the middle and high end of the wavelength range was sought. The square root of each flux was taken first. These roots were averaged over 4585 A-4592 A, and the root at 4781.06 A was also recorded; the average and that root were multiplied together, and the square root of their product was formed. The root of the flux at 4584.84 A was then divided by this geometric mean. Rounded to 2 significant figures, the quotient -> 0.98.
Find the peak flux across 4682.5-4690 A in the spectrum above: 18.7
